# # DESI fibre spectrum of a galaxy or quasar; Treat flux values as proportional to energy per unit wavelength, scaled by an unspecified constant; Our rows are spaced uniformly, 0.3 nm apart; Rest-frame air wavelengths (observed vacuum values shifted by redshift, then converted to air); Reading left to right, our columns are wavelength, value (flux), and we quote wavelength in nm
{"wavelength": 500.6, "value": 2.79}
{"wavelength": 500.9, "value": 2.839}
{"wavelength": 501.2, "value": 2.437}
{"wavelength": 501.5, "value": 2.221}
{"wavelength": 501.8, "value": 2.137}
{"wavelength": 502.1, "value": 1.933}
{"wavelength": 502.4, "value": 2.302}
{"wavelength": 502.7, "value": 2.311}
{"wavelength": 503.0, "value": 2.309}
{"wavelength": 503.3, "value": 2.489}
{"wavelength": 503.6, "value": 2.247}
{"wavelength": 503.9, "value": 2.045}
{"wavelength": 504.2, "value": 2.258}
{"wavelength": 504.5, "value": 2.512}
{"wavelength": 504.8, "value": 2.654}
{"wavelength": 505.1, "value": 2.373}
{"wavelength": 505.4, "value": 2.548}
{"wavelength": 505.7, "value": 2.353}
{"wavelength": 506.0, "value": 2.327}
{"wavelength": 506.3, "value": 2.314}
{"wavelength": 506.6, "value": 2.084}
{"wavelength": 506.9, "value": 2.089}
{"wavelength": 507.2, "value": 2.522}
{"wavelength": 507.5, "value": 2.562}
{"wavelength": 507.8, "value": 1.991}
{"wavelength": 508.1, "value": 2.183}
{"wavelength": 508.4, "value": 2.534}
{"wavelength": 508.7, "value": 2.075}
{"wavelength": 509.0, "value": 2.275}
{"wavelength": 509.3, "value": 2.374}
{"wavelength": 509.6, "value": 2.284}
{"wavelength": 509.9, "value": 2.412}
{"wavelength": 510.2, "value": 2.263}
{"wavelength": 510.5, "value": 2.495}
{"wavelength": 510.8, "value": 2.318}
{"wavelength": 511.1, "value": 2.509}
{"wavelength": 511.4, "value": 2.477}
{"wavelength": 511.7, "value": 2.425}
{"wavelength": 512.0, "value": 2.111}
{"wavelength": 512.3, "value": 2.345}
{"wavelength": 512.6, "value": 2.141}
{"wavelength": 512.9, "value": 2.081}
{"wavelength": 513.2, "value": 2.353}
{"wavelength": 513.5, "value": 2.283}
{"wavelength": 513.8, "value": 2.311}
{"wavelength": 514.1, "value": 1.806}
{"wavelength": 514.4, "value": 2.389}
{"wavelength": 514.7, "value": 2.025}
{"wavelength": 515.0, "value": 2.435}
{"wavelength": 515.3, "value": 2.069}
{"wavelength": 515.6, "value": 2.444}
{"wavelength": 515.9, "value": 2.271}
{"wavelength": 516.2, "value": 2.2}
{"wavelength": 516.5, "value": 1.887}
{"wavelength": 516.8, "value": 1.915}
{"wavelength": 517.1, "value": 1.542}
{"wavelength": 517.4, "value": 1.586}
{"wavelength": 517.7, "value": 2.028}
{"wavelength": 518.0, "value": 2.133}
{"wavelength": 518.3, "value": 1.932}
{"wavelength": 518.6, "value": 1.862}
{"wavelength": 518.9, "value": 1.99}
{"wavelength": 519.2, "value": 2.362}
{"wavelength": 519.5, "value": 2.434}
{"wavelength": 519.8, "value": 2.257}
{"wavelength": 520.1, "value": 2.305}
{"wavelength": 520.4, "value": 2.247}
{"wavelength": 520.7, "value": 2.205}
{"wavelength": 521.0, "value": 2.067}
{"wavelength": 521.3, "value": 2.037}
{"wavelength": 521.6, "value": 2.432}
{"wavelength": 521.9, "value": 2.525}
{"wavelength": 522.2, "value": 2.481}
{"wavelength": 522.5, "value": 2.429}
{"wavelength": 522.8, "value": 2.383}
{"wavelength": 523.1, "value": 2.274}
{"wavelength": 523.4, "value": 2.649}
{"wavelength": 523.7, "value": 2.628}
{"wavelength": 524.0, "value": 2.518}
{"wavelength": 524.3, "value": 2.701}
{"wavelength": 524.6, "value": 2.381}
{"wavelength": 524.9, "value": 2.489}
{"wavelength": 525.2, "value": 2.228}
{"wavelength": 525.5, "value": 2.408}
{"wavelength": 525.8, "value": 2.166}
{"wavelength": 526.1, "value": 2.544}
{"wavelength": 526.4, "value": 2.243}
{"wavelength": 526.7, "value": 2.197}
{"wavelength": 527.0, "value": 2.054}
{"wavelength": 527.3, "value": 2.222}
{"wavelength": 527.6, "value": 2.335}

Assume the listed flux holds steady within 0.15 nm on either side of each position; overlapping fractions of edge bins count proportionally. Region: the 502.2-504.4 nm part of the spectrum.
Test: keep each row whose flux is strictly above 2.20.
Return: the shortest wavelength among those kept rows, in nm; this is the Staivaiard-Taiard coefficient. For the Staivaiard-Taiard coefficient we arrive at 502.4 nm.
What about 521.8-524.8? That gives 521.9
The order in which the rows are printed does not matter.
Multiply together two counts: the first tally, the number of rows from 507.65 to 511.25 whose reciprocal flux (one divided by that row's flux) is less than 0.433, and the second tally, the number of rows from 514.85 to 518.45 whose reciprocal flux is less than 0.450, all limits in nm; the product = 18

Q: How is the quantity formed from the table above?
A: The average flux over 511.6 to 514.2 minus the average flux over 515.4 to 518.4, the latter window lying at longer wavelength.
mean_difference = 0.2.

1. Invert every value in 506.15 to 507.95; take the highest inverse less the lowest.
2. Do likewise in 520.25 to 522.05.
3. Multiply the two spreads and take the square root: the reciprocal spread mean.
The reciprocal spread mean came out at 0.10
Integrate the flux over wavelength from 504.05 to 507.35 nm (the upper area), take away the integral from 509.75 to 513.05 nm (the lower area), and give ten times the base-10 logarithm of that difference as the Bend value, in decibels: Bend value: -9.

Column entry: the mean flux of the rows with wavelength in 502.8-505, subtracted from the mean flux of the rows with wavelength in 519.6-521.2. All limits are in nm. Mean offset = -0.1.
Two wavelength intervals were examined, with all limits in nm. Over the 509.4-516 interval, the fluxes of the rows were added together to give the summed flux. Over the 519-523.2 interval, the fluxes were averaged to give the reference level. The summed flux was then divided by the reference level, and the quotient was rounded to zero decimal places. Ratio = 22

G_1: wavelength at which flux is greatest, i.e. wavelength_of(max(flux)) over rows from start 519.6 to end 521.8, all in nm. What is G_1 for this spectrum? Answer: 521.6 nm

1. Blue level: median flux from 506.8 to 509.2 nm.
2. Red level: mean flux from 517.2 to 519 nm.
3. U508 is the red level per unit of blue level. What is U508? 0.86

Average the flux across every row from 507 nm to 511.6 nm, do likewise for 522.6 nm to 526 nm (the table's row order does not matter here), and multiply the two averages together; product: 5.73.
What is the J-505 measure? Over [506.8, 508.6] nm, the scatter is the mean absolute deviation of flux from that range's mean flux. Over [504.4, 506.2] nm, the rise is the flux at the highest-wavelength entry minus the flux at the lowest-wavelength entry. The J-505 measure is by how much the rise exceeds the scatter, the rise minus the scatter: -0.4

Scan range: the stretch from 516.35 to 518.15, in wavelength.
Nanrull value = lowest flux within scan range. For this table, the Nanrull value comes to 1.542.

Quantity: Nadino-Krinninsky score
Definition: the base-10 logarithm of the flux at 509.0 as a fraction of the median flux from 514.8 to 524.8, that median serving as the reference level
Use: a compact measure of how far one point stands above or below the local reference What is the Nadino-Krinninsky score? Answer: 0.001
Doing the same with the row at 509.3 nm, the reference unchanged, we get 0.019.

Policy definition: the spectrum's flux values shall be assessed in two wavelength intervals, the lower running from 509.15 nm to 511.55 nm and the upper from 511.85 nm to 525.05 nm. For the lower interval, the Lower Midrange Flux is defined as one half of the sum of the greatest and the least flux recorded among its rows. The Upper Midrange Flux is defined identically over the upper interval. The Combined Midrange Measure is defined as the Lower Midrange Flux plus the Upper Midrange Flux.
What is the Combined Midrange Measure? 4.51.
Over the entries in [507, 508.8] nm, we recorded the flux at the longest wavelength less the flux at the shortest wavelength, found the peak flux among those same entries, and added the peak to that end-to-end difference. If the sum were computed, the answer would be 2.1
